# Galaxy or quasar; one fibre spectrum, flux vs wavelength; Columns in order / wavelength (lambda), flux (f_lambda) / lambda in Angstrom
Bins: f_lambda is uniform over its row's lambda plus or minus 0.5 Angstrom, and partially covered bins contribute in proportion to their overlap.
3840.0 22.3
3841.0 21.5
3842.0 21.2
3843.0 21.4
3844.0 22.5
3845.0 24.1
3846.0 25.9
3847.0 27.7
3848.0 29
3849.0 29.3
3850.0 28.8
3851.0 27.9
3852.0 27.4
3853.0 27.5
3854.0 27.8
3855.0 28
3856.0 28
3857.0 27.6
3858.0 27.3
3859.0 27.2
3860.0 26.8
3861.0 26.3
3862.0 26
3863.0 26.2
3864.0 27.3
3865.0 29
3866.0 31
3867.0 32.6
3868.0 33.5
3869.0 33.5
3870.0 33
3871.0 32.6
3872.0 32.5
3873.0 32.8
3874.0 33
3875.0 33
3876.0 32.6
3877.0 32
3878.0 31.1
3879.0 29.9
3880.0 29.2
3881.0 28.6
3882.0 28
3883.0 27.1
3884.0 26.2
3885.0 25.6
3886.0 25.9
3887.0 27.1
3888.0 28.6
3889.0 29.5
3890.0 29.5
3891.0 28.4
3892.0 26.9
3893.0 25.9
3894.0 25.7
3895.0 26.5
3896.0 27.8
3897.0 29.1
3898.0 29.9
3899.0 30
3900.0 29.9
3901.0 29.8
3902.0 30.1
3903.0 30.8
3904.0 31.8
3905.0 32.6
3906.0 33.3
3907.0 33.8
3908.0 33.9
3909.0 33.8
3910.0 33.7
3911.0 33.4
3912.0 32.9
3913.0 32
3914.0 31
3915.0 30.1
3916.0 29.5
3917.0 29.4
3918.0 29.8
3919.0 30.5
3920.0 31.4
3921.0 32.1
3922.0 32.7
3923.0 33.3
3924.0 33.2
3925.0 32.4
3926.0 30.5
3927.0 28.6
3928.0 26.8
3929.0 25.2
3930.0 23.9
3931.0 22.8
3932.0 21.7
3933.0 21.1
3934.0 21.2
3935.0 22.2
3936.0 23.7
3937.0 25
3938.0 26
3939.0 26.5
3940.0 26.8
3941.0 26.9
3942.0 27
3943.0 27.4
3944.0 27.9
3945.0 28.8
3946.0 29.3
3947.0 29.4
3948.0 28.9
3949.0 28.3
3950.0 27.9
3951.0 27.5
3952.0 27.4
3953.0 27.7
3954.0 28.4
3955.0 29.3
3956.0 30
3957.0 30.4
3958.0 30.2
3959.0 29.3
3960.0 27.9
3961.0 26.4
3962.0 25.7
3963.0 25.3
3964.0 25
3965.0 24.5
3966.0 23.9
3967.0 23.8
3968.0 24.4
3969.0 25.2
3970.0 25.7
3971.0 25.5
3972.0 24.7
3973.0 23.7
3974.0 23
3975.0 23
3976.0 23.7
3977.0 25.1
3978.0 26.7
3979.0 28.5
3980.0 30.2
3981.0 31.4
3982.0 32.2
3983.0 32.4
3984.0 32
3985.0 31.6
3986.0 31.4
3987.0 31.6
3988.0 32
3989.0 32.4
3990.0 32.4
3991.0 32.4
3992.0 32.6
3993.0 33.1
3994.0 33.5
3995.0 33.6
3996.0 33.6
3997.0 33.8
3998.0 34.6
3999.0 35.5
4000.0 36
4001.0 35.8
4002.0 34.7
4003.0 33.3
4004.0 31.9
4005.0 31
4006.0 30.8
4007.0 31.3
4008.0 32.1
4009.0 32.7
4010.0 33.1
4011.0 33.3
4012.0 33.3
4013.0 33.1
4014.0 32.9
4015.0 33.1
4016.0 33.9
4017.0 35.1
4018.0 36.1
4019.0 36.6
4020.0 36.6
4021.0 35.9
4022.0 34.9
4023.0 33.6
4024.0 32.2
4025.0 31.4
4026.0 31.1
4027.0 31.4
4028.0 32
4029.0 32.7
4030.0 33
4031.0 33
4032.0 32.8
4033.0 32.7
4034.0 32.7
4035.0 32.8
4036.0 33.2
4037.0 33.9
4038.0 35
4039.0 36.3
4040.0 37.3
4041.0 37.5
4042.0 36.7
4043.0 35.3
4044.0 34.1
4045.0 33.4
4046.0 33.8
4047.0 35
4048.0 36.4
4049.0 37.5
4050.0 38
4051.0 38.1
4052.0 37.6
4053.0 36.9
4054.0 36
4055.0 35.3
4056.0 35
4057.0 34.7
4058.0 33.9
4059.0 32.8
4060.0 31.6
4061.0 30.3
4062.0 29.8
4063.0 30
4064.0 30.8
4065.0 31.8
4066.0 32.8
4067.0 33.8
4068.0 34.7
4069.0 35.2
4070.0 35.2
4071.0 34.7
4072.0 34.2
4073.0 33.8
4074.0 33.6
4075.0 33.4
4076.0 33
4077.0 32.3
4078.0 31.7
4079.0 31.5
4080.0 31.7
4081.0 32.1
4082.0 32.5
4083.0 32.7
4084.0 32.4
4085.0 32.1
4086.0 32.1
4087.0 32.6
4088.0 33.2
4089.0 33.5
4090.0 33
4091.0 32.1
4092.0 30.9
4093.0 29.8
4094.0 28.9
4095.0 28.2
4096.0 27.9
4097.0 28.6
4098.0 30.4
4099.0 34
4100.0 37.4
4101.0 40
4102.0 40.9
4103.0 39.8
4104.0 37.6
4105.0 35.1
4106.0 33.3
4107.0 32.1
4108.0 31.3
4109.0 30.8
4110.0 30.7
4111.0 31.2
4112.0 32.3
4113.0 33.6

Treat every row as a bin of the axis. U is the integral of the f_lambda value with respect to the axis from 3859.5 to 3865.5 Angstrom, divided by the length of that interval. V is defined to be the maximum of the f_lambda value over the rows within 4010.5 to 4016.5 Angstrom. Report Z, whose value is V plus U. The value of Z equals 61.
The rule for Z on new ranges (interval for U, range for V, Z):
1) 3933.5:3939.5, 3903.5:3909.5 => 58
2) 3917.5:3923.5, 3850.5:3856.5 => 60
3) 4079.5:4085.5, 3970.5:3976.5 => 58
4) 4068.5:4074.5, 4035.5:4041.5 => 72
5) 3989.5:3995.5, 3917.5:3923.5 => 66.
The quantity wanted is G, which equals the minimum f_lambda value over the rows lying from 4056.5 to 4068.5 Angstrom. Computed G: 29.8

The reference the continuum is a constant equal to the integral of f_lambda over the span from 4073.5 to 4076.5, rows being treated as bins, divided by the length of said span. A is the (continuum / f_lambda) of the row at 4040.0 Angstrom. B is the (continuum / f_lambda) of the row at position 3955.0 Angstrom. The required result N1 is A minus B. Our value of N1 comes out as -0.24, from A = 0.89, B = 1.14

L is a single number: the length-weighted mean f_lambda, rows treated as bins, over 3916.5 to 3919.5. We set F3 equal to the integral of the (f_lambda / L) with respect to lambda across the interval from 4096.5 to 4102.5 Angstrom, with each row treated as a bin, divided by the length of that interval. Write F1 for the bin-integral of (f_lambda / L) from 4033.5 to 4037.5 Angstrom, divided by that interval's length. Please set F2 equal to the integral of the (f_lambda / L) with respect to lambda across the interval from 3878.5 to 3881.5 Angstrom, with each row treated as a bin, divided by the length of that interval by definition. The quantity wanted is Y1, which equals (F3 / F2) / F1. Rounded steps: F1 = 1.11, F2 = 0.98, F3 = 1.18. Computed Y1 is 1.09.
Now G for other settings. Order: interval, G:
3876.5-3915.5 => 25.6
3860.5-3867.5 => 26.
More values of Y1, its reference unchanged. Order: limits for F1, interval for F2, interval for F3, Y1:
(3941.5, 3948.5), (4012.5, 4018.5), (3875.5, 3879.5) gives 0.97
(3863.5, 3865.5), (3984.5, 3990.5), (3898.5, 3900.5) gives 1.00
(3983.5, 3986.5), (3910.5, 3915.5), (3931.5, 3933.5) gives 0.63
